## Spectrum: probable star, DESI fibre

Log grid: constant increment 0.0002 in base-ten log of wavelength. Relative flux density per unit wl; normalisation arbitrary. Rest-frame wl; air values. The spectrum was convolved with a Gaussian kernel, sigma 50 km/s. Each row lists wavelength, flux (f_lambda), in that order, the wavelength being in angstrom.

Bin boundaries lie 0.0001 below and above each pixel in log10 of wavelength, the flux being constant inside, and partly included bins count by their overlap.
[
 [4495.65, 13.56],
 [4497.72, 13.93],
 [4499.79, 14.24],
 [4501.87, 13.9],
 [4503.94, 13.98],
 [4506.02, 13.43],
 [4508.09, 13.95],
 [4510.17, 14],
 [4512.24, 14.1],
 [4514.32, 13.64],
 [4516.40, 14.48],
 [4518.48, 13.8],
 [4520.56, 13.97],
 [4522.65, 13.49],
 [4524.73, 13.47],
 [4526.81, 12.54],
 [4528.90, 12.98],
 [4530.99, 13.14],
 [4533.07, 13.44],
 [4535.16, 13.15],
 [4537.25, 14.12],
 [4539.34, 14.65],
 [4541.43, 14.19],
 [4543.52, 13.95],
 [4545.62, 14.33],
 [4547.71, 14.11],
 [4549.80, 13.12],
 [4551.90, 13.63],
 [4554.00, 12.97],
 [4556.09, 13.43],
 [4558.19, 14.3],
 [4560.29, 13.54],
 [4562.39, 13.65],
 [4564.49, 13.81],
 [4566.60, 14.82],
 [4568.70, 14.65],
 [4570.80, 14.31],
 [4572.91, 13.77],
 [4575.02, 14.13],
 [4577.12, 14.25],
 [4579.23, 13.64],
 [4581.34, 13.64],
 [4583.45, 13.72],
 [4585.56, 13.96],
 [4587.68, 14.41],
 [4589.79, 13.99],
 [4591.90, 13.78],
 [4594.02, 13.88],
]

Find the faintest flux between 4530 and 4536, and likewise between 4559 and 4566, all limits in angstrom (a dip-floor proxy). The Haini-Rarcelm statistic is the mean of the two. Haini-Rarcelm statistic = 13.3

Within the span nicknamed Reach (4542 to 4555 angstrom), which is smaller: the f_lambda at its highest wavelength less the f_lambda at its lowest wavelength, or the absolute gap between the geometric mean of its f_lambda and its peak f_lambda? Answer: -1.0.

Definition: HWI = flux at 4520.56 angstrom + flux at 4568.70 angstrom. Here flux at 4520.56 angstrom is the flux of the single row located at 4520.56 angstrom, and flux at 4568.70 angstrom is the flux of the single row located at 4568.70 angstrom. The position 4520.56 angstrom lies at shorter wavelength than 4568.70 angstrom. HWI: 28.6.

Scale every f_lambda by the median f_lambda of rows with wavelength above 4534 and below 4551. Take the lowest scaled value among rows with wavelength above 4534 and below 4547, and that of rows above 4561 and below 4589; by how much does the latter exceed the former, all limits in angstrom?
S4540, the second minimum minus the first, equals 0.0347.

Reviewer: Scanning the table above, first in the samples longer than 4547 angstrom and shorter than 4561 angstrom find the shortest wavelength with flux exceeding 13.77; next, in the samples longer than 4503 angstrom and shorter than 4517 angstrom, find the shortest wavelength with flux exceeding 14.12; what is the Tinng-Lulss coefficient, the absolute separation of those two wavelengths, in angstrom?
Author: 31.3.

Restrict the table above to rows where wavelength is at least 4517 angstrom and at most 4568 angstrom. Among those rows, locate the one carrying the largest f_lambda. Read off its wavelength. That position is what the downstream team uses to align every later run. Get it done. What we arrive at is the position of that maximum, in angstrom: 4566.60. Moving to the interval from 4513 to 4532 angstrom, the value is 4516.40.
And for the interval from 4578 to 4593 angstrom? 4587.68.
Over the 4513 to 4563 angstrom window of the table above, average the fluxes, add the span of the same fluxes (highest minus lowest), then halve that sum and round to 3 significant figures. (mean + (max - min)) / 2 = 7.89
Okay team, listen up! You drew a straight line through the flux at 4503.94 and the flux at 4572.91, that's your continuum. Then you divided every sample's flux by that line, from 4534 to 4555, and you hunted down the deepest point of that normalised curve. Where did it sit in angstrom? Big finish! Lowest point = 4554.00 angstrom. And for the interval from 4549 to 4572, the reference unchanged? 4554.00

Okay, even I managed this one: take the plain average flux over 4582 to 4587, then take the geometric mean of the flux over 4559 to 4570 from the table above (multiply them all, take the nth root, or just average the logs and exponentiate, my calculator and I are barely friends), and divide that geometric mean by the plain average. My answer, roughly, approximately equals 1.02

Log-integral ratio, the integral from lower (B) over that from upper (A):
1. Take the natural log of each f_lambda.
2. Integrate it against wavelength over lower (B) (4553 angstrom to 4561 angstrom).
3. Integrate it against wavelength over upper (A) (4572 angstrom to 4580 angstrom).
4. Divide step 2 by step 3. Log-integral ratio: 0.99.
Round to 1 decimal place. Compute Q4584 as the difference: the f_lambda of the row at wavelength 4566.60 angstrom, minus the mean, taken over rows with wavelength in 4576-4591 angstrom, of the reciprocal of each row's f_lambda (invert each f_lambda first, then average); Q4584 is 14.7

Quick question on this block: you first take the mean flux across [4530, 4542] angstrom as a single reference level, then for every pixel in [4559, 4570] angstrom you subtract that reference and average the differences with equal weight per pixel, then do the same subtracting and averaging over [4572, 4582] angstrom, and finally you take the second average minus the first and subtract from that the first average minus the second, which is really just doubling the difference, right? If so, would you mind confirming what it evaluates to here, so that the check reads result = -0.4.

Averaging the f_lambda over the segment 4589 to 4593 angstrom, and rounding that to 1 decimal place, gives 13.9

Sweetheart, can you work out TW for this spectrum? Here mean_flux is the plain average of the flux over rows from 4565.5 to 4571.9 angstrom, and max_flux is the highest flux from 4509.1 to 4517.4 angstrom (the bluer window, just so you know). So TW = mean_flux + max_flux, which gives 29.1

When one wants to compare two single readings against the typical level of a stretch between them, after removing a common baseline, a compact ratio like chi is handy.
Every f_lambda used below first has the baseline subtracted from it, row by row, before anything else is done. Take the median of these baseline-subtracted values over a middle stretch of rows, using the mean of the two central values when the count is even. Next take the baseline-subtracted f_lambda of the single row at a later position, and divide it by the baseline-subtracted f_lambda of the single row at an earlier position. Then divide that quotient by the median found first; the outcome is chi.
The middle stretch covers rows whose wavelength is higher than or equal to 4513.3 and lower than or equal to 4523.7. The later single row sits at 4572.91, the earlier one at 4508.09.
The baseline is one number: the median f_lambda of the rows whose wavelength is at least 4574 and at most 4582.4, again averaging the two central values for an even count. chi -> 21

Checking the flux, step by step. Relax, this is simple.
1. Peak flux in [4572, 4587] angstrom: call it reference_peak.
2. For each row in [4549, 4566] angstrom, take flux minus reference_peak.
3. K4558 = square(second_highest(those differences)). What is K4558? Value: 0.19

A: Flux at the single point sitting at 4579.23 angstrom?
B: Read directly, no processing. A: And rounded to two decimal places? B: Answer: 13.64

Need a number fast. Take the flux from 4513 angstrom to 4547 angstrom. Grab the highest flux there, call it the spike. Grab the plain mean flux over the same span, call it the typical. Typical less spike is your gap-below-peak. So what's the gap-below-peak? -0.94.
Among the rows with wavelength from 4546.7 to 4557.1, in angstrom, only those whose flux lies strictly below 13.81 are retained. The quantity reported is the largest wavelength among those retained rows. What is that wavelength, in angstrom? 4556.09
